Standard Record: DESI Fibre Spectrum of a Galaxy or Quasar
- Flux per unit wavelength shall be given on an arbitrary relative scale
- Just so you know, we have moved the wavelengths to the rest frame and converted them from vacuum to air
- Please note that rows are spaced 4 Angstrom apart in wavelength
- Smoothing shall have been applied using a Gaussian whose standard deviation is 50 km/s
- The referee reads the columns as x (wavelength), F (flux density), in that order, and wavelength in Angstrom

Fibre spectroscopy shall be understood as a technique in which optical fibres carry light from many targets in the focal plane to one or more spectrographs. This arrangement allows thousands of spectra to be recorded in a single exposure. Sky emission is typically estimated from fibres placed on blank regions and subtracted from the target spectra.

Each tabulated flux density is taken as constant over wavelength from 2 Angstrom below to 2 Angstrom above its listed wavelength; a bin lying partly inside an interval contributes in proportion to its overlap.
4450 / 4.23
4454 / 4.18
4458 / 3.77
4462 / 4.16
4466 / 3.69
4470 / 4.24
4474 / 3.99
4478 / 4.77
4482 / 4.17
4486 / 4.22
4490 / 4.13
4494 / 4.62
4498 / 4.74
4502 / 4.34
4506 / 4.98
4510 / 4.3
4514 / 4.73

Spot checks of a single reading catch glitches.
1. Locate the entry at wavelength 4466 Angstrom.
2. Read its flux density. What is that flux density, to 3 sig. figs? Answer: 3.69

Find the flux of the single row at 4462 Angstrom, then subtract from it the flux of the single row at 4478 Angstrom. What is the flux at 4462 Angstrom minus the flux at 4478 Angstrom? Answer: -0.6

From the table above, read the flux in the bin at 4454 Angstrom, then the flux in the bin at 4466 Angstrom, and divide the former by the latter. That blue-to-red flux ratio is 1.13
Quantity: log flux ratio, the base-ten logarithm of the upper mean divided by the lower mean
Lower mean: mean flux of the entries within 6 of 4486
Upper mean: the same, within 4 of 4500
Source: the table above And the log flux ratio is 0.037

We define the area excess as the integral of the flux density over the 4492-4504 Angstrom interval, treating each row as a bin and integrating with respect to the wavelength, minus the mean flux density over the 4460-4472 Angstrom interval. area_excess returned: 50.8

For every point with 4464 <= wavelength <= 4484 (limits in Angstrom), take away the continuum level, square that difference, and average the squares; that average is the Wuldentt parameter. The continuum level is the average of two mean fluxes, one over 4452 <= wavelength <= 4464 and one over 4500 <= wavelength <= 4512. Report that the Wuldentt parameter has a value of 0.139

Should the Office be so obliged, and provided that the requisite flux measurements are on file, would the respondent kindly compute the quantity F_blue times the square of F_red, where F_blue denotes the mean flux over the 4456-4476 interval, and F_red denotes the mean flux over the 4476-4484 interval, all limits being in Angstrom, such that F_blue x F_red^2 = 79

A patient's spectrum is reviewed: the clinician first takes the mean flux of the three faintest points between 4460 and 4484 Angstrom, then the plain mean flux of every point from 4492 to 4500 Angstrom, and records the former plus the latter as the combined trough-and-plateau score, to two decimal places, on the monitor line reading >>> 8.63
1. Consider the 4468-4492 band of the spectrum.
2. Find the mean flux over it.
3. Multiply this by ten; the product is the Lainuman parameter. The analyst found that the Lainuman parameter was 43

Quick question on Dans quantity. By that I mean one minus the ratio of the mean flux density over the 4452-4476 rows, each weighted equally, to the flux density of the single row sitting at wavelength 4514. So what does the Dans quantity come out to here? 0.153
